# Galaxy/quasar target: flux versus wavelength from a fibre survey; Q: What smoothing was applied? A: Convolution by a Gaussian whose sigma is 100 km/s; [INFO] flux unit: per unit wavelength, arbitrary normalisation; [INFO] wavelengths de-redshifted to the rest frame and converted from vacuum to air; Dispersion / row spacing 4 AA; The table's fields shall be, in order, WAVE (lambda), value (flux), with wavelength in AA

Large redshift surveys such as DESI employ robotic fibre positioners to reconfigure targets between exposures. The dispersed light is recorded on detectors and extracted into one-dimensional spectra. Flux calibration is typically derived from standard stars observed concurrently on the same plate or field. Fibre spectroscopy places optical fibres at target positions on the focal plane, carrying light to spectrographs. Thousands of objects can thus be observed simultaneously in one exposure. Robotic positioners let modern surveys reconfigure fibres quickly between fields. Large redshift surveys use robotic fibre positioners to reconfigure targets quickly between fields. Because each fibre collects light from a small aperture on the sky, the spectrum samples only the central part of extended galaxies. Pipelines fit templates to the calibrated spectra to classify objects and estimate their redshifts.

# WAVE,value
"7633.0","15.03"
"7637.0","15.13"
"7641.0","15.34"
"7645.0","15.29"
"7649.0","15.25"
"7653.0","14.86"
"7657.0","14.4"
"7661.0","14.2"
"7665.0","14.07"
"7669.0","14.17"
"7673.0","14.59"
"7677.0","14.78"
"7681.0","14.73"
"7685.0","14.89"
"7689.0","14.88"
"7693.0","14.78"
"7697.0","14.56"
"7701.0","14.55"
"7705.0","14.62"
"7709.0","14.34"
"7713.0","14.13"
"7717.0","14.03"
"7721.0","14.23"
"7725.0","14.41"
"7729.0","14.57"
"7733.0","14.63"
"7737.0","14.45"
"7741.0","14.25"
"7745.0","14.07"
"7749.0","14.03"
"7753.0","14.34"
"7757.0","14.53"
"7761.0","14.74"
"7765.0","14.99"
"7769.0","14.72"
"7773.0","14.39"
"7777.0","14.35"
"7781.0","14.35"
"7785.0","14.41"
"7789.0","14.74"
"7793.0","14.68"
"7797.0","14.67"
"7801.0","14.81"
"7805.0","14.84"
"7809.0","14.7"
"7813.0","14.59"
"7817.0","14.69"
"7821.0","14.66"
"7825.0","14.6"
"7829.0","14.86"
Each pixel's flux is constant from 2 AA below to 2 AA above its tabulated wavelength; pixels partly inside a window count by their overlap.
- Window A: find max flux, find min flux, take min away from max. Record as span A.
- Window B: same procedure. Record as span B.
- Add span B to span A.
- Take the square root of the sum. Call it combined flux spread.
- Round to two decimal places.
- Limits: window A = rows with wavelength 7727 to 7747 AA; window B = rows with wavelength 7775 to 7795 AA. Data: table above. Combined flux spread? 0.97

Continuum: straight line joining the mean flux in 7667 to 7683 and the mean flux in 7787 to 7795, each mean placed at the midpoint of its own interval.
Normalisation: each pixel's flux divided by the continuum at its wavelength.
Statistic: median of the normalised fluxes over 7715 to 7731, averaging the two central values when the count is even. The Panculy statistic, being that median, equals 0.979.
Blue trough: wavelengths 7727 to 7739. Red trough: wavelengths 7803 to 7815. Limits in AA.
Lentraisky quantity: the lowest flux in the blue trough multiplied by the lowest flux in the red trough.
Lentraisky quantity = 211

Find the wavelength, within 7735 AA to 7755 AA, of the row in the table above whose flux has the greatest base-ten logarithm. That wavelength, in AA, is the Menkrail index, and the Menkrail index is 7737.0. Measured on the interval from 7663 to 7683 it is 7677.0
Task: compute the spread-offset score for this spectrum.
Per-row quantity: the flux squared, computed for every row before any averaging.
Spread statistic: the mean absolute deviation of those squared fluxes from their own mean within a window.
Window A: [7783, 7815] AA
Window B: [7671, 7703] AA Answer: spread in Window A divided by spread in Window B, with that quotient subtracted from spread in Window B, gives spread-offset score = 2.6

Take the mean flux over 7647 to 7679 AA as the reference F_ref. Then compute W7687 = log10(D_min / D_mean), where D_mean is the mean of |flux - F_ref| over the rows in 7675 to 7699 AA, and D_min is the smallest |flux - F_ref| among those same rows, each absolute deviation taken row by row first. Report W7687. -1.1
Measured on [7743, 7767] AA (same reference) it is -1.5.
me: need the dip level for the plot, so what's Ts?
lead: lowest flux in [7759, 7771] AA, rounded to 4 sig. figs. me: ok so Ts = 14.72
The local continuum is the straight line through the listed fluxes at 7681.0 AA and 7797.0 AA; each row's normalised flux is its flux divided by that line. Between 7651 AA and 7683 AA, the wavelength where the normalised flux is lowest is 7665.0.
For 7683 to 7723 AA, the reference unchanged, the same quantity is 7717.0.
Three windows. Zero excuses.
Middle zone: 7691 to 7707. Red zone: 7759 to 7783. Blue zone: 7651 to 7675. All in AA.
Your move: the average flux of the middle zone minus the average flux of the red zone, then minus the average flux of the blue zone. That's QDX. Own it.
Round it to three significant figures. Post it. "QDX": -14.3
